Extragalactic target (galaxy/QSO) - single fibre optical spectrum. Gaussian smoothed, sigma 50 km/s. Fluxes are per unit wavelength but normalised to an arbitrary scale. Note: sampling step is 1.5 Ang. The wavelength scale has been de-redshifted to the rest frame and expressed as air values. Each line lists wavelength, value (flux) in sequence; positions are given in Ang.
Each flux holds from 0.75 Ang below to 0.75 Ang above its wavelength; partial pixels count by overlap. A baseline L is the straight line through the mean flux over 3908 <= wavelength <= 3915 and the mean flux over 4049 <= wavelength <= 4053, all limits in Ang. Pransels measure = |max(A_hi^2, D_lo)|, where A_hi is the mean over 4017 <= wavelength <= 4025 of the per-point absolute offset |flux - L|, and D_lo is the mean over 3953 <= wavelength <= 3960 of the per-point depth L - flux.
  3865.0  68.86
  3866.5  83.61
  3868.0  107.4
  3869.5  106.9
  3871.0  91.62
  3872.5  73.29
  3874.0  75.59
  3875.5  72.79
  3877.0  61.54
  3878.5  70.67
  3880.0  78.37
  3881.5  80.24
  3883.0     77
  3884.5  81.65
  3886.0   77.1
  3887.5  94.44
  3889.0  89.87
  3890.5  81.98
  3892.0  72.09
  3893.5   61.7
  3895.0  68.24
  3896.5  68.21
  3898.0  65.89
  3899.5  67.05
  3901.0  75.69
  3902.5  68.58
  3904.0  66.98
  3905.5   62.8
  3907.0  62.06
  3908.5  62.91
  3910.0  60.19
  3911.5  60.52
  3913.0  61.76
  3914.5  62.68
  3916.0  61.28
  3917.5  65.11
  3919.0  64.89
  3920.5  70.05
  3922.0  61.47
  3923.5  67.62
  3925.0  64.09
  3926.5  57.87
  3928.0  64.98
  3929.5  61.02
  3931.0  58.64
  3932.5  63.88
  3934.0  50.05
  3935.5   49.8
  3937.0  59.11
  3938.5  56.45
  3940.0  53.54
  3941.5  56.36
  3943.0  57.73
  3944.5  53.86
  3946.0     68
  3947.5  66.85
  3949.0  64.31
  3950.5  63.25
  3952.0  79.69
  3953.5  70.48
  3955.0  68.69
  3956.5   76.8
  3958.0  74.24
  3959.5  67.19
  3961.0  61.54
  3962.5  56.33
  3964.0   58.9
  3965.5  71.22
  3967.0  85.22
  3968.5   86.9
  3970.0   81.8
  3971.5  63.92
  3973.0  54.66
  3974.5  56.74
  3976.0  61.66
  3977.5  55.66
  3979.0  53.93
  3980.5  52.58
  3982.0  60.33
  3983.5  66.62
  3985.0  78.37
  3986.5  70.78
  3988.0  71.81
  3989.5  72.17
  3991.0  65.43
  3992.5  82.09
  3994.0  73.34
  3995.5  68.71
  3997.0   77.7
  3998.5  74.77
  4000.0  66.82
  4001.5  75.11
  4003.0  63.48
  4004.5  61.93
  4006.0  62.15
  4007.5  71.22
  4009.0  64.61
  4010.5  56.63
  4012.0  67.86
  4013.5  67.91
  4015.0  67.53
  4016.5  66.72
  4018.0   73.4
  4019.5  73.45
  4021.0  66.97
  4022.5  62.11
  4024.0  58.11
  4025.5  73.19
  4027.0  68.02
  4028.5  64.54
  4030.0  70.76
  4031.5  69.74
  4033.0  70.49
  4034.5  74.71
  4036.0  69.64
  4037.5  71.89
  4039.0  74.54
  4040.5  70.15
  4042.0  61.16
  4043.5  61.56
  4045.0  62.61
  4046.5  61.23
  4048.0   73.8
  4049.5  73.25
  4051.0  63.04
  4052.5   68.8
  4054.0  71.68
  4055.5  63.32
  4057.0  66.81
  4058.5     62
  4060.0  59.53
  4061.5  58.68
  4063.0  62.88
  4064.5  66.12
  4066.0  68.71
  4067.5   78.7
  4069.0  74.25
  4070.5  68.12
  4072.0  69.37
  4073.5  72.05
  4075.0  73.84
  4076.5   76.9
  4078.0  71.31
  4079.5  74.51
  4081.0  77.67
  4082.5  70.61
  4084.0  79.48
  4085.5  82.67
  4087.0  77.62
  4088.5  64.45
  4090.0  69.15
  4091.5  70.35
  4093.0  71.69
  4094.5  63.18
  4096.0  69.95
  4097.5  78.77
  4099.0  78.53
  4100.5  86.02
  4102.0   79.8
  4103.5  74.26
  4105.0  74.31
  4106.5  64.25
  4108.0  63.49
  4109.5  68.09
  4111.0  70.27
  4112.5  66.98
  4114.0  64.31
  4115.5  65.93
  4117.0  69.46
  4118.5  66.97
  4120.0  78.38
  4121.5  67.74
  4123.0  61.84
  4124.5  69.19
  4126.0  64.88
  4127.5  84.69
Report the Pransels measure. 29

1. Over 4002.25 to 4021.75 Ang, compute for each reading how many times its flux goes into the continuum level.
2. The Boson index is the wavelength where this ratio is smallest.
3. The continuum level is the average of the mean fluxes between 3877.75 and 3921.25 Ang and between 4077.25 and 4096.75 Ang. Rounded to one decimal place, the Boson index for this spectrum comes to 4019.5 Ang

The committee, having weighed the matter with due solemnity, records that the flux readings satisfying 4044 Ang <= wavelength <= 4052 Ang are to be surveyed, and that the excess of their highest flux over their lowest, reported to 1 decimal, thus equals 12.6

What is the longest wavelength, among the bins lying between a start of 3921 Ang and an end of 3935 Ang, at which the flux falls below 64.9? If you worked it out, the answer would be 3934.0 Ang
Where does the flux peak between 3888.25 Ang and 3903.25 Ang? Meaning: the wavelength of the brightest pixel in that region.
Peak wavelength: 3889.0 Ang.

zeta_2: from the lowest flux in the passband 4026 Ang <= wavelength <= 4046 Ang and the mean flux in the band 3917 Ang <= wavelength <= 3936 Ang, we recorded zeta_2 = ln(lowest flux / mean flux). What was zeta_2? -0.01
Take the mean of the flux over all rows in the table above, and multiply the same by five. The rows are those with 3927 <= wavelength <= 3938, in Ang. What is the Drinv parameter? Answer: 291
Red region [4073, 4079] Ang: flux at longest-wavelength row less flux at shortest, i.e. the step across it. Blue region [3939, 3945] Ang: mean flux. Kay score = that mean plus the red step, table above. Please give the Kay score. 55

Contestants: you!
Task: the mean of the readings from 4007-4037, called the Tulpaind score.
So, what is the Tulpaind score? 67.9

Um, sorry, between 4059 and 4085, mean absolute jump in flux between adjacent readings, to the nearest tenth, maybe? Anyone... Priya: 4.3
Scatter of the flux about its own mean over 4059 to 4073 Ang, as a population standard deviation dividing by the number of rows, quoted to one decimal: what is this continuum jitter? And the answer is 6.2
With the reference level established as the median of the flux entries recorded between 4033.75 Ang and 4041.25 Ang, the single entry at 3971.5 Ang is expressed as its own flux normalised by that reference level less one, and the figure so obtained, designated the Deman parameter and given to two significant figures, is -0.11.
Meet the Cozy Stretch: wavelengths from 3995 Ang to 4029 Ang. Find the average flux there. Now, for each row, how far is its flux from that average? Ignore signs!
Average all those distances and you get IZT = 4.2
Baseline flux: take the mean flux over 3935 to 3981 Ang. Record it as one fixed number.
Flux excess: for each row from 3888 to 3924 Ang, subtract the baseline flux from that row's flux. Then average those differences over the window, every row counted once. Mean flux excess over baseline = 3.0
